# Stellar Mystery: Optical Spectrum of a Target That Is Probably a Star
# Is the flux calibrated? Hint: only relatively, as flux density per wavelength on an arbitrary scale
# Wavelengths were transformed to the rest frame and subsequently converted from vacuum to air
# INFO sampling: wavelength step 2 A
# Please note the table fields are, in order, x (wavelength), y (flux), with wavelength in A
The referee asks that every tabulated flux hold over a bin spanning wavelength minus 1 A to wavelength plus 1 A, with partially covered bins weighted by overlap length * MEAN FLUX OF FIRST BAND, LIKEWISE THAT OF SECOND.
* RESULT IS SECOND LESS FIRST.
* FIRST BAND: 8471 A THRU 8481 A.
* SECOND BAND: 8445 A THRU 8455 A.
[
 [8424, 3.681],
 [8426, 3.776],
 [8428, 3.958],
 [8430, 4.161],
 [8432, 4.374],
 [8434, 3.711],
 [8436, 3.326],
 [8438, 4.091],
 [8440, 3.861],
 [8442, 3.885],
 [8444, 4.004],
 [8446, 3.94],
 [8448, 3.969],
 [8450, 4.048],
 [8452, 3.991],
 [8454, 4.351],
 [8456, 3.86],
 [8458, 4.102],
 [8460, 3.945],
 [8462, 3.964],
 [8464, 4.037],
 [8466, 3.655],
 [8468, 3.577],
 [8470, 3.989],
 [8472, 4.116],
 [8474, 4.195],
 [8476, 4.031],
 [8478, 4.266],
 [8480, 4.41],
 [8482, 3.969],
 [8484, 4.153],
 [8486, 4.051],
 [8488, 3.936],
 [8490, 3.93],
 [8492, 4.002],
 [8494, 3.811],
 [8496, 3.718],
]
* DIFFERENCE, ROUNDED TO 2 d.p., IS -0.14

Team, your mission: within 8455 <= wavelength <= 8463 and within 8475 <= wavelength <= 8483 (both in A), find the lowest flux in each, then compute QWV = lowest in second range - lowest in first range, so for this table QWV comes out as 0.109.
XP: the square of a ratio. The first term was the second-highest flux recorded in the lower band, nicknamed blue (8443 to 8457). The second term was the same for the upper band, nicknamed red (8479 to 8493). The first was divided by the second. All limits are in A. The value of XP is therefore 0.95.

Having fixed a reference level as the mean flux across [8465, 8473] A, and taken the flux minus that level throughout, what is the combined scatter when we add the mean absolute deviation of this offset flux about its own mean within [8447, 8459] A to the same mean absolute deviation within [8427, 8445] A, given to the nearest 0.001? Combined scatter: 0.324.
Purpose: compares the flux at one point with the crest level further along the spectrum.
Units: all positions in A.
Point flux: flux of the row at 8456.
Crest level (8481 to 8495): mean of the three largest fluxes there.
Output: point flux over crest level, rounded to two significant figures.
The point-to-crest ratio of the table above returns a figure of 0.95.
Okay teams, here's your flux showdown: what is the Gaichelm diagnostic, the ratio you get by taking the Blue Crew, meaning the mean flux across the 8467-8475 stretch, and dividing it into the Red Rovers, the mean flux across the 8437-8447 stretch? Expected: 1.00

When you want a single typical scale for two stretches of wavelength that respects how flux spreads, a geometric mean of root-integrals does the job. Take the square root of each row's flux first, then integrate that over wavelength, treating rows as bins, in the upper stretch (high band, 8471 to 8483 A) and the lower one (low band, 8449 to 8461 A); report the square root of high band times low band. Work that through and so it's 24.3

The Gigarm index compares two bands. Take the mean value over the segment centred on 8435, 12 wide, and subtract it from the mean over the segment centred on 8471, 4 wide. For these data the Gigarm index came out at 0.13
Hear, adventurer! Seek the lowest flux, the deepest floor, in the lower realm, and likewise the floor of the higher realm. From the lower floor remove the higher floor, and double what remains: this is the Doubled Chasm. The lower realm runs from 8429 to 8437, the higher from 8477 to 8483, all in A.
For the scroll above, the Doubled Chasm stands -1.3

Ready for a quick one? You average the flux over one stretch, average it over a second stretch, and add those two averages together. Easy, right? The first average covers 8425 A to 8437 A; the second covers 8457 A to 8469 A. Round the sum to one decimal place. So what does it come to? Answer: 7.8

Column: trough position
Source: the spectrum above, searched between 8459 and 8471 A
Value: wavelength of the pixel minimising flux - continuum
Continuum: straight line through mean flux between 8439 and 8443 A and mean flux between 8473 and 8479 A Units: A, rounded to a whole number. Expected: 8468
